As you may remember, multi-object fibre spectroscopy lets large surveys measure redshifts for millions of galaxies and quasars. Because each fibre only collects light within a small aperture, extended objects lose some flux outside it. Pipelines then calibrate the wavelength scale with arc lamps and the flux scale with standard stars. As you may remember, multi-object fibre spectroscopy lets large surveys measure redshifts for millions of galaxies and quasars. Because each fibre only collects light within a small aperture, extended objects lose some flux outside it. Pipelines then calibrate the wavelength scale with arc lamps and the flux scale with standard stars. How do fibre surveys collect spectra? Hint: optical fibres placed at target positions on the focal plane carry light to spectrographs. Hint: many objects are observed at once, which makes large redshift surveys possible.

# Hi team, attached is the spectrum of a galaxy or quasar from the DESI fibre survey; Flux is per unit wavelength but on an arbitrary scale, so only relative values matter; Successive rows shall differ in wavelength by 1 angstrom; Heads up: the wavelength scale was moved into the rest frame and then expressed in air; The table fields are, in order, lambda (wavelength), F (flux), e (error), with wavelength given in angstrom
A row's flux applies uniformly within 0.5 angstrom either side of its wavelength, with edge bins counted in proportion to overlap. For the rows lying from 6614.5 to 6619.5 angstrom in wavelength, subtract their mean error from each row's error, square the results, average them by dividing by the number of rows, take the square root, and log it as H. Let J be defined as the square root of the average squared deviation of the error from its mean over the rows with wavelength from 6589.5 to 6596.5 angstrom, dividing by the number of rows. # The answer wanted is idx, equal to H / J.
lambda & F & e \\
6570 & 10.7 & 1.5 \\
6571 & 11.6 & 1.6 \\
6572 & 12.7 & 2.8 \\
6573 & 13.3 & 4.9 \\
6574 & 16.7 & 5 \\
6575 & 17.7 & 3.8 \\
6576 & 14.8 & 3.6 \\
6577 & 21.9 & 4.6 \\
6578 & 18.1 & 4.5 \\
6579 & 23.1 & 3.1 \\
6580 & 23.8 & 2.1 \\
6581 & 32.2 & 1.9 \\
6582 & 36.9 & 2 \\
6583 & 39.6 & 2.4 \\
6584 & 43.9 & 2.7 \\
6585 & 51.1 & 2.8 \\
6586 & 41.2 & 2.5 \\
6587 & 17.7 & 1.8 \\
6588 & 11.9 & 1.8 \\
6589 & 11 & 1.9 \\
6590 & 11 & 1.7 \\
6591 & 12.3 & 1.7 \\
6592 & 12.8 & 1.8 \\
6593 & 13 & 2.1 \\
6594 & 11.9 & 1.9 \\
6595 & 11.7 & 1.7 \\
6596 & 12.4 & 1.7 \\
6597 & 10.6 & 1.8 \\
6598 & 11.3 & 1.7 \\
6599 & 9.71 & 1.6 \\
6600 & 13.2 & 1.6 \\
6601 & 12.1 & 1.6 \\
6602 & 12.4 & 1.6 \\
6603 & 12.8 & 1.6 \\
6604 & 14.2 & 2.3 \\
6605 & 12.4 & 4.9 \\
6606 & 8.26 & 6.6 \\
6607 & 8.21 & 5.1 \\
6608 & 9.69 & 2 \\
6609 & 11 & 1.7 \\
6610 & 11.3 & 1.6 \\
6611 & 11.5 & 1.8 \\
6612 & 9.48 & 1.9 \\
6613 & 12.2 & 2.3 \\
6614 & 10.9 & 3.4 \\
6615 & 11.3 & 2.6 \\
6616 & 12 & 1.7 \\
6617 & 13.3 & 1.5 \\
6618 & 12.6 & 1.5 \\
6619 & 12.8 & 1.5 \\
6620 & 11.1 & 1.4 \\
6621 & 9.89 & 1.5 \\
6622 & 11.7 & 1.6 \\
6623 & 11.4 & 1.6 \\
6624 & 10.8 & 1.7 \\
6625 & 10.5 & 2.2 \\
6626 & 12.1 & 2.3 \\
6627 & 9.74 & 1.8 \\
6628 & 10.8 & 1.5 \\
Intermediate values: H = 0.43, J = 0.14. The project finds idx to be 3.0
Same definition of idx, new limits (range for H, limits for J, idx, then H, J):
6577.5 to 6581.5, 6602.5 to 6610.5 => 0.6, 1.03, 1.86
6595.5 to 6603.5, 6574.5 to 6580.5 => 0.1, 0.07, 0.85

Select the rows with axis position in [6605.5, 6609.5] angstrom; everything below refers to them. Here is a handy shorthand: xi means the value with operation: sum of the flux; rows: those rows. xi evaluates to 37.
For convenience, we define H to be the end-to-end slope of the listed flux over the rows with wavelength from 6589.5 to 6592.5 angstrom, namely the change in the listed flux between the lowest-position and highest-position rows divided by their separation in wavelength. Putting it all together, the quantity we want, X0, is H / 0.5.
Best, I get 2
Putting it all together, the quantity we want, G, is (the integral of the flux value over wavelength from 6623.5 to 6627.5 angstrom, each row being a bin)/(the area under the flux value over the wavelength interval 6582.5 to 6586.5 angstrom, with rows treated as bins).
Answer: 0.25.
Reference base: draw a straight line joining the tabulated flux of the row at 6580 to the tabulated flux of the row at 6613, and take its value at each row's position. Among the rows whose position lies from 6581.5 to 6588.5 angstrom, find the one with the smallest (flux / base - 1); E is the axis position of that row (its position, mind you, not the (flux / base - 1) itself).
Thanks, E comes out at 6588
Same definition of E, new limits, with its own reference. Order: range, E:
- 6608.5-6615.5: 6612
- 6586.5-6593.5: 6589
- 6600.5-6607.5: 6606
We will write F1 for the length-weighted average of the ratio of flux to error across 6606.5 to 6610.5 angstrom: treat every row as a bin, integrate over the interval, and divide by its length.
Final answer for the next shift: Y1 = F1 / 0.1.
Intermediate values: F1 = 5.0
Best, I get 50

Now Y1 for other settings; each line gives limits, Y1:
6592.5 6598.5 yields 65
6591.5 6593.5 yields 67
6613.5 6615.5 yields 38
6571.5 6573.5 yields 36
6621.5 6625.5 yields 64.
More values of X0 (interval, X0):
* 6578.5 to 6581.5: 9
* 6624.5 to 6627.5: -1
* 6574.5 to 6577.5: 4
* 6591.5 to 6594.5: -1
